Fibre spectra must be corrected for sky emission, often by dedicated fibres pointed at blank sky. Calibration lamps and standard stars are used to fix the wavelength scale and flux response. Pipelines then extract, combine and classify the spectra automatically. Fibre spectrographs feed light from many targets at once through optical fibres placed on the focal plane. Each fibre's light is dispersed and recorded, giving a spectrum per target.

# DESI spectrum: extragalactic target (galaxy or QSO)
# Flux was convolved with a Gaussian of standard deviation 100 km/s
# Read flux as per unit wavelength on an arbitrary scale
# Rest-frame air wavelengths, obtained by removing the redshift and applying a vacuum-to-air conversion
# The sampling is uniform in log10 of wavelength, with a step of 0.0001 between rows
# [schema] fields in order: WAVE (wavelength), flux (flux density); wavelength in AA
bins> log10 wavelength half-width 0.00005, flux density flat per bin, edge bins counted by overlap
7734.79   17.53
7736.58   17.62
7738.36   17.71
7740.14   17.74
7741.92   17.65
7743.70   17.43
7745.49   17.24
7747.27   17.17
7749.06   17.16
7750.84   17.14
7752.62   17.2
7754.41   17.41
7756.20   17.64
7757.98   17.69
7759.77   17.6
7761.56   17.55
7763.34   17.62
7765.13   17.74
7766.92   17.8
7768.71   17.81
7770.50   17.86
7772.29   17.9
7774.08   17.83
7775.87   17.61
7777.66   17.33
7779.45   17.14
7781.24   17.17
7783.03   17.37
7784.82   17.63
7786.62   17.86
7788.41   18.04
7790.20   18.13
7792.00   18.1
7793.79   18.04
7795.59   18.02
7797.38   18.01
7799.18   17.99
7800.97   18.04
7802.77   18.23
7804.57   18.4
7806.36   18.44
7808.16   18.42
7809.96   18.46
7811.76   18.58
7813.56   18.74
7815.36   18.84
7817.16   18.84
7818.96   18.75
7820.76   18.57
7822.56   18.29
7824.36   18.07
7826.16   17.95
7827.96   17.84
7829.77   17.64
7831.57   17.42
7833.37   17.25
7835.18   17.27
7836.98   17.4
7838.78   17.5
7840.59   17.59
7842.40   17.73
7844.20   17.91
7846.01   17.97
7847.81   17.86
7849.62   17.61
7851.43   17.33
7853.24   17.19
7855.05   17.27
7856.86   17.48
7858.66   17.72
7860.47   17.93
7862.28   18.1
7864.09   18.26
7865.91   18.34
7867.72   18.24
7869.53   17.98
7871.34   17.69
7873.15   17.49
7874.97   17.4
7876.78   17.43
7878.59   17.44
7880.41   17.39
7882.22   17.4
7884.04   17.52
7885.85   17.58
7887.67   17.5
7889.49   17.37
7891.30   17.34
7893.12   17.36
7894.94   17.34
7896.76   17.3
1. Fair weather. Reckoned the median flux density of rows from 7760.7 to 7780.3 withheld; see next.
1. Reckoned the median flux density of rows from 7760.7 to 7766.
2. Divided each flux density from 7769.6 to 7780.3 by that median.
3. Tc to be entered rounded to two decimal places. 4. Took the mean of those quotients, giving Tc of 1.00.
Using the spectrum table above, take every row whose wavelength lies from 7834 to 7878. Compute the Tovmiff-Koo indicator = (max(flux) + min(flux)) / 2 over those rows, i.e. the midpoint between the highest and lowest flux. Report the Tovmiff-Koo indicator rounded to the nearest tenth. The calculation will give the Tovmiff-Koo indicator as 17.8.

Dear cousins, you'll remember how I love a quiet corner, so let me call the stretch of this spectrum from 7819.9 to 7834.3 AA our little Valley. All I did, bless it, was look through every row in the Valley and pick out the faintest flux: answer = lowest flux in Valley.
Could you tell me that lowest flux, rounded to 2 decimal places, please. 17.25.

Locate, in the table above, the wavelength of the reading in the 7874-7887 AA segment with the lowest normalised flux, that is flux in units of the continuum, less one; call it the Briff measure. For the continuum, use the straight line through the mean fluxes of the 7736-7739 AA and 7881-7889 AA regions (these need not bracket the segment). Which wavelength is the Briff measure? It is 7880.41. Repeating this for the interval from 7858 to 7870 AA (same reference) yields 7858.66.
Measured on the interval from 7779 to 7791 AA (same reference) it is 7779.45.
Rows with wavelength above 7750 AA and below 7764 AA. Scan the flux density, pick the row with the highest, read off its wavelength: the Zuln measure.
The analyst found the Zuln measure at 7757.98 AA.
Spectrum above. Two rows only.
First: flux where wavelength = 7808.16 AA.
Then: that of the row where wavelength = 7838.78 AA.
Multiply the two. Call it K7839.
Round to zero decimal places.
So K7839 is 322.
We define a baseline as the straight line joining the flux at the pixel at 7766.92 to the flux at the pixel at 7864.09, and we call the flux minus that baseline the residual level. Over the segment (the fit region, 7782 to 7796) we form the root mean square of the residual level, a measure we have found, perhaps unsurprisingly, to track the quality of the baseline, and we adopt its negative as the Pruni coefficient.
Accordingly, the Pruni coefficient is -0.2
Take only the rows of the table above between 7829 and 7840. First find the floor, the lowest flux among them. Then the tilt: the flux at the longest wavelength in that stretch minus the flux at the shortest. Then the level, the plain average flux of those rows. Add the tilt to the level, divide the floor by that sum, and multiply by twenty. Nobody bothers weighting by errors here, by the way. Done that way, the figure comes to 20.0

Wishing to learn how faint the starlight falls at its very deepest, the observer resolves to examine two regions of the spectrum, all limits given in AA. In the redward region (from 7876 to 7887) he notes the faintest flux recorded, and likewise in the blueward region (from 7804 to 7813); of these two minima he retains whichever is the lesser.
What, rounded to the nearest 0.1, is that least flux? 17.4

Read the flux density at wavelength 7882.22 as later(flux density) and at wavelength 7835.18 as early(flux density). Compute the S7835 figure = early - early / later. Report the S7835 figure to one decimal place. 16.3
